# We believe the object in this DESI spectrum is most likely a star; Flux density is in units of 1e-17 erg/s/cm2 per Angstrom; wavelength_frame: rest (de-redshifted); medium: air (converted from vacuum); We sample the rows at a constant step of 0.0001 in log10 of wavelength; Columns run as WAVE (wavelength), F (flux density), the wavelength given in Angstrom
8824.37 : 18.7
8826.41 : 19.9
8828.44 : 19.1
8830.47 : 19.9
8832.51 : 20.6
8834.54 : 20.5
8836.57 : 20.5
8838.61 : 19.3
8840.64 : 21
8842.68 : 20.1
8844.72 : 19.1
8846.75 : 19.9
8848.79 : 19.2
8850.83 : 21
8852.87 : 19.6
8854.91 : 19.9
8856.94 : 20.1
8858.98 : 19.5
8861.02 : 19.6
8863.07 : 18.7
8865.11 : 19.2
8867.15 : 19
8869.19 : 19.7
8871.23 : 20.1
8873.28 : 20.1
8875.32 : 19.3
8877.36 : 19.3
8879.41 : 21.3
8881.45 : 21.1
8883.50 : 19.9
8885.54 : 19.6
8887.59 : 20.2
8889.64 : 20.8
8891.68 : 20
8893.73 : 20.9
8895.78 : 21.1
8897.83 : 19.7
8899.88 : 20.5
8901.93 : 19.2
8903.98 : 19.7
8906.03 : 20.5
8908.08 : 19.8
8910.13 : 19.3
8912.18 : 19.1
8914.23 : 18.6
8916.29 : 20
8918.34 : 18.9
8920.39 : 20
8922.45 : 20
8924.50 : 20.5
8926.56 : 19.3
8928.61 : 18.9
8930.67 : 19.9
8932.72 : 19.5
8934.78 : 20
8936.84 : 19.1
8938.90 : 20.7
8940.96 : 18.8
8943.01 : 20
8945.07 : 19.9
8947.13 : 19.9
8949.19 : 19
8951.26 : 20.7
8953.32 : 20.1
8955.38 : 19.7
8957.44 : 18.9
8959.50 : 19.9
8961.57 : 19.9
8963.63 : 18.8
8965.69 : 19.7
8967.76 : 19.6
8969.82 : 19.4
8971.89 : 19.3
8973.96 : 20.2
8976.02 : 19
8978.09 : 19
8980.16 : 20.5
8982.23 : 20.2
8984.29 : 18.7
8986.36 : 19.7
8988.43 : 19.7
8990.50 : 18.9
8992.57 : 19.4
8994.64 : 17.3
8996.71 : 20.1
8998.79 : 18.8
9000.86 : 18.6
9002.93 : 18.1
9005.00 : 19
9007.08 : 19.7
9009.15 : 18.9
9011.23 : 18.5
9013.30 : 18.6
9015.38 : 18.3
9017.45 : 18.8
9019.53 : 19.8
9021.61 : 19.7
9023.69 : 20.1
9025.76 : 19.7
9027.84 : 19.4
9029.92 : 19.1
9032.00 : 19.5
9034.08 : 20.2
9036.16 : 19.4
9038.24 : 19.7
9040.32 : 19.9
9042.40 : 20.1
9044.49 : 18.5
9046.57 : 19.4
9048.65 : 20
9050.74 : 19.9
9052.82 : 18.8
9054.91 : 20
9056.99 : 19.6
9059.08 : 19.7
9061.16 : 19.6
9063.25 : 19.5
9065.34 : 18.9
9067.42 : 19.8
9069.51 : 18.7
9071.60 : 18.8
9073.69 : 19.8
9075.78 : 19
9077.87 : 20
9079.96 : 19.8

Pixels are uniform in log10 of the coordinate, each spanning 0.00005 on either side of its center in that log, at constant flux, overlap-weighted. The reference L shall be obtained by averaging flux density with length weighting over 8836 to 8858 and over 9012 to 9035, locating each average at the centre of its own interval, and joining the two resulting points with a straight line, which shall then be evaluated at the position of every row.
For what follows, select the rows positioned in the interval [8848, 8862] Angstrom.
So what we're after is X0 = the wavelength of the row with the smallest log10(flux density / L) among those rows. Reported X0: 8848.79 Angstrom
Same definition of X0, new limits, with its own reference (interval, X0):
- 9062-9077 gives 9069.51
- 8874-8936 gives 8914.23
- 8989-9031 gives 8994.64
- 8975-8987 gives 8984.29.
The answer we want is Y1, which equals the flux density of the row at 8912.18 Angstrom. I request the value 19.1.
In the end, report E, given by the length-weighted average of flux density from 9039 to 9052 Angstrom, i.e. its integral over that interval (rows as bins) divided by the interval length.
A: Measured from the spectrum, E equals 19.6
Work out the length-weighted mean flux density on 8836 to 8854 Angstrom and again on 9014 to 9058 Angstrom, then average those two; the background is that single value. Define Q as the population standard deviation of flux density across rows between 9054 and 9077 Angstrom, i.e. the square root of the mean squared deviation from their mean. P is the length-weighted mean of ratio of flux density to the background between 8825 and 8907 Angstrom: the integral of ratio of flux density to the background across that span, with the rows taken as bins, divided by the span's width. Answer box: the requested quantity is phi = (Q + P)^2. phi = 2.10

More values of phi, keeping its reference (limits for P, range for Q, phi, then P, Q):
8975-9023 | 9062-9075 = 2.05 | 0.97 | 0.46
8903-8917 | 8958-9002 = 2.90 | 0.99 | 0.71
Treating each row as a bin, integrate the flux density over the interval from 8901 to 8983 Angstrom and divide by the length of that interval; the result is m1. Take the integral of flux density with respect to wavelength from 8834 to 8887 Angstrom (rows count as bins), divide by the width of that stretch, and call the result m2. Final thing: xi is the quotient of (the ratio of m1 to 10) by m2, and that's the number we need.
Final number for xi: 0.099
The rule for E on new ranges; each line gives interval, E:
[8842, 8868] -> 19.6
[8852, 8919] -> 19.8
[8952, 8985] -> 19.6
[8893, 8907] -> 20.2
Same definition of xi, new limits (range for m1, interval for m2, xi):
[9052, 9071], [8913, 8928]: 0.099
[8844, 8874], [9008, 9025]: 0.103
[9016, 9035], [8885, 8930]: 0.099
